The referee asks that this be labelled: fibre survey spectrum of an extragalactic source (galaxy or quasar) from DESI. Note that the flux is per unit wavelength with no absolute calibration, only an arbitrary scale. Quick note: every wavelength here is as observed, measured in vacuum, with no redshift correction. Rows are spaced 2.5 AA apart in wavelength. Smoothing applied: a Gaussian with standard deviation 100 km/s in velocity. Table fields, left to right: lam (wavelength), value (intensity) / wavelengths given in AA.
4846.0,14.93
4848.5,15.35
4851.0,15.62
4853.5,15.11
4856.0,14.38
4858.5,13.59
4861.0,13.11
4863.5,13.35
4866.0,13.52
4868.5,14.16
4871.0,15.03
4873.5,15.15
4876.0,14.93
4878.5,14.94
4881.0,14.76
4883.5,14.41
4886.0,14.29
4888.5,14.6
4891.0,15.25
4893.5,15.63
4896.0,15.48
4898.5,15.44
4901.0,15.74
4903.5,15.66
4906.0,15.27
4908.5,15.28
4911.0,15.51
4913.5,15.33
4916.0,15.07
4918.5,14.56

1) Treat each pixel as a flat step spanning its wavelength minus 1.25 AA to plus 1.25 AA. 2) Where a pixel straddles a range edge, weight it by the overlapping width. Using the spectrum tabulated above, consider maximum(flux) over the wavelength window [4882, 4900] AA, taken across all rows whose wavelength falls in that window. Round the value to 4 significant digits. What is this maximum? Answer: 15.63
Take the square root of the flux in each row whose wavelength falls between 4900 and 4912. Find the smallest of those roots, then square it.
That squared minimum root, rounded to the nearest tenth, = 15.3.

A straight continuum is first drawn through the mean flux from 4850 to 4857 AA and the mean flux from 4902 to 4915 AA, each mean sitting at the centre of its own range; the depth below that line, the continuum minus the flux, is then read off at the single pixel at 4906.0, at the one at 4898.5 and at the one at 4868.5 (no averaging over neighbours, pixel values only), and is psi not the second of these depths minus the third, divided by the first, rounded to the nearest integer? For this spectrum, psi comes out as -9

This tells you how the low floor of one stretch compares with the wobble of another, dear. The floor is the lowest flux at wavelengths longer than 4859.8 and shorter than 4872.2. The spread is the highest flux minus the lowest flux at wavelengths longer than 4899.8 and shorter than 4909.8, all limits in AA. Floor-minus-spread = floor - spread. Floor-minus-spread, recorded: 12.6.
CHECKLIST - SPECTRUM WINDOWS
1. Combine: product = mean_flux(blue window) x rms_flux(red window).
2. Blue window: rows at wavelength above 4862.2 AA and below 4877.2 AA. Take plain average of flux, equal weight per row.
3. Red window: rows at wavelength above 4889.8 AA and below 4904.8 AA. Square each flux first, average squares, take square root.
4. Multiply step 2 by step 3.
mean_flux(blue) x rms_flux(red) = 223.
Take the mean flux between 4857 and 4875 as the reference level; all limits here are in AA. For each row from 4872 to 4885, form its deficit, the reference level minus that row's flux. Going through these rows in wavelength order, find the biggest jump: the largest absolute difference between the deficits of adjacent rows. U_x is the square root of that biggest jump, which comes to 0.59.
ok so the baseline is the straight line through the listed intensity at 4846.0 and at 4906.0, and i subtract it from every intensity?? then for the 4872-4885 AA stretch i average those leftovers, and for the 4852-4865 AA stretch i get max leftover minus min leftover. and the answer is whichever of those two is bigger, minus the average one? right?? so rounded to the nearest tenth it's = 2.3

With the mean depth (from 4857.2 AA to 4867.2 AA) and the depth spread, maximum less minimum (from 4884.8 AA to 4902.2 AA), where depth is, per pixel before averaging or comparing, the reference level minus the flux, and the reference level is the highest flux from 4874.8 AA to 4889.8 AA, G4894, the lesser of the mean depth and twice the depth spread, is 1.5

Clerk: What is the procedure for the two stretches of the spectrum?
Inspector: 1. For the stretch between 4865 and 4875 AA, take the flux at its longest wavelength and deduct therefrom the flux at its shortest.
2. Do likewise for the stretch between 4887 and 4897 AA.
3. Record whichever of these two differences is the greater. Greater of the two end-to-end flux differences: 1.6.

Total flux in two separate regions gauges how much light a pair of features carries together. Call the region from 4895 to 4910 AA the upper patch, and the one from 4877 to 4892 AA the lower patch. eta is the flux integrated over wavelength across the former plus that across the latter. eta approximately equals 453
